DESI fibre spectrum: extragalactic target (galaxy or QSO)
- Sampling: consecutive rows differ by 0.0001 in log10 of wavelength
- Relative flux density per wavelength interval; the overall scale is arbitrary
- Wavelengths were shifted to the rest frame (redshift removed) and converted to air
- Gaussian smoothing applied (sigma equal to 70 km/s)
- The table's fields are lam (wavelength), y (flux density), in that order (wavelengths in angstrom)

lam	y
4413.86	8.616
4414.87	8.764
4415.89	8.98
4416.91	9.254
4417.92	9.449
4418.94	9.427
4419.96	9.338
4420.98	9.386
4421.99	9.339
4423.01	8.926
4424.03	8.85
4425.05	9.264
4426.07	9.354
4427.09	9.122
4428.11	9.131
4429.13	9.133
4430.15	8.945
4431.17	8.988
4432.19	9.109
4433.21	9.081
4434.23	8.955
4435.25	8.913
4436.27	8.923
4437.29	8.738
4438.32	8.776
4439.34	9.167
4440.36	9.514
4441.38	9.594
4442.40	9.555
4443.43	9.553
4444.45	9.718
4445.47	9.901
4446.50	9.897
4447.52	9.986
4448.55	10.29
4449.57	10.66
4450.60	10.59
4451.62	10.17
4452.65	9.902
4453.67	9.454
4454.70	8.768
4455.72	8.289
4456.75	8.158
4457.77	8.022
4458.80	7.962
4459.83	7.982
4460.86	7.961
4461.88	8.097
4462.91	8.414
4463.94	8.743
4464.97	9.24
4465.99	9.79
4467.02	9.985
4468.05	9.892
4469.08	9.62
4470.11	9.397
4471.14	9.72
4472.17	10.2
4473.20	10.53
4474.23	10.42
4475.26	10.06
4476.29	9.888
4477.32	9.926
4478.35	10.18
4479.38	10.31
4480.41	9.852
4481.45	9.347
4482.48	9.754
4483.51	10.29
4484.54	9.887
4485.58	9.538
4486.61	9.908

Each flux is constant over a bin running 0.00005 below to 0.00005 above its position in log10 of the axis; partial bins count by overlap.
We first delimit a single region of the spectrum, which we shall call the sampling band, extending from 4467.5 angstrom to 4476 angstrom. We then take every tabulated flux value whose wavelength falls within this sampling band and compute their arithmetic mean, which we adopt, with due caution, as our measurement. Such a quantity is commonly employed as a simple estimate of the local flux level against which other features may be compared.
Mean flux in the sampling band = 10.0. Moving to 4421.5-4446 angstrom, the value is 9.2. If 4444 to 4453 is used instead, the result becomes 10.1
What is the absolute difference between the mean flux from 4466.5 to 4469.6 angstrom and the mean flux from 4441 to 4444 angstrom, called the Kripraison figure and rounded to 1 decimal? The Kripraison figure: 0.3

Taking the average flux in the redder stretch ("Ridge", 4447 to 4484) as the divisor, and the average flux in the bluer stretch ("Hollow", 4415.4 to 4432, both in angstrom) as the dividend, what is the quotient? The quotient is 0.967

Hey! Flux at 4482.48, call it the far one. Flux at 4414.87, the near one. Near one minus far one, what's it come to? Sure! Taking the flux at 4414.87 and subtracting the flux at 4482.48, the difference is -1.0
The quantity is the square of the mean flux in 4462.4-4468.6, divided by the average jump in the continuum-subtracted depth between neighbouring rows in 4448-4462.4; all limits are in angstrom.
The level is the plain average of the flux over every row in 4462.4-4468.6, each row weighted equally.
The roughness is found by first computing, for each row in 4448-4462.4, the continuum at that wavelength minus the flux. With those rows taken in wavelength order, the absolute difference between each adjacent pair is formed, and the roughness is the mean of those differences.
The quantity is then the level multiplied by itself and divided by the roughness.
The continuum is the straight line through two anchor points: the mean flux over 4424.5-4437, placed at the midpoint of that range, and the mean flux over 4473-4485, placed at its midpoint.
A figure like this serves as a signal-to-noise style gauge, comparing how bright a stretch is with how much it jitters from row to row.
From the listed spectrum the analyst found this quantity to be 335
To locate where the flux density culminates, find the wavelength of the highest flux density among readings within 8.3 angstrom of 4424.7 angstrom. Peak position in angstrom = 4417.92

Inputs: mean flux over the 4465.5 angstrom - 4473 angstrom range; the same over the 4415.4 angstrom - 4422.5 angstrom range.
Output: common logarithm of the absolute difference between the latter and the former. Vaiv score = -0.3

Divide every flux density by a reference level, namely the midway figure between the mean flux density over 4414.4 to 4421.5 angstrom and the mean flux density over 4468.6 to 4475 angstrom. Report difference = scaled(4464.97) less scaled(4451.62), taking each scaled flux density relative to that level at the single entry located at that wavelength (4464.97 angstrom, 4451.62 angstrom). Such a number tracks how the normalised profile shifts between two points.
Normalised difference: -0.10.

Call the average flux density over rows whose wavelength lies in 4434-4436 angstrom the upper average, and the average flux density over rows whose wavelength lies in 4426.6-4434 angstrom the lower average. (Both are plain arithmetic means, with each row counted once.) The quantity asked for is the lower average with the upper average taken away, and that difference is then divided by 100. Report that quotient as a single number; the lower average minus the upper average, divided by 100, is 0.001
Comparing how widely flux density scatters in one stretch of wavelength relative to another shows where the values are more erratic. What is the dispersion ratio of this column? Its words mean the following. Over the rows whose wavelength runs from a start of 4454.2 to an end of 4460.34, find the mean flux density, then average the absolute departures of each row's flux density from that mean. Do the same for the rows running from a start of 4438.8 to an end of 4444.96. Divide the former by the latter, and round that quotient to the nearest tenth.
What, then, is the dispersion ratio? 1.9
